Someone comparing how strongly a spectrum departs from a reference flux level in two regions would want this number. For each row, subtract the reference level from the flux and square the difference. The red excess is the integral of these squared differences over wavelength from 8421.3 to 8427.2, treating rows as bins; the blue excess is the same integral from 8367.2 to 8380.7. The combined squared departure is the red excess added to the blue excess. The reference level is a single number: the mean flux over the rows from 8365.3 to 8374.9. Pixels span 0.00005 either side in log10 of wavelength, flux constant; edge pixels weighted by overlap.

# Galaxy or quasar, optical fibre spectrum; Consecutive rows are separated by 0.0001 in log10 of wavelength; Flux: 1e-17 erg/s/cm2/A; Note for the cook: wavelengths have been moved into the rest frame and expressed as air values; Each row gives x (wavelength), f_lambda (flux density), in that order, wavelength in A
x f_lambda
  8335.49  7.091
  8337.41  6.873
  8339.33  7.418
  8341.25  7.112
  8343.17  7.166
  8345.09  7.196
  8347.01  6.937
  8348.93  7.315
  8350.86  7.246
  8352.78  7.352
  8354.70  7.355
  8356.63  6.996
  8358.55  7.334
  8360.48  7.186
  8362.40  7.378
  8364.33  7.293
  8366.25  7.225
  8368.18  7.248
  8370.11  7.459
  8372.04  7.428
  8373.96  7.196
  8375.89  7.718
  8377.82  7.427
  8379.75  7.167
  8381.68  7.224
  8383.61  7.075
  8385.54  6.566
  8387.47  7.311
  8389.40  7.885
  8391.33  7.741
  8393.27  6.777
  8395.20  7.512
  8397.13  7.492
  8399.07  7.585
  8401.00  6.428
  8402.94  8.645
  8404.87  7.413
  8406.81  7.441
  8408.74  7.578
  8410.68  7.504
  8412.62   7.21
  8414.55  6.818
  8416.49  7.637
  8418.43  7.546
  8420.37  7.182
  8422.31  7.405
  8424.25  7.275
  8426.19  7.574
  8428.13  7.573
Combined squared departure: 0.64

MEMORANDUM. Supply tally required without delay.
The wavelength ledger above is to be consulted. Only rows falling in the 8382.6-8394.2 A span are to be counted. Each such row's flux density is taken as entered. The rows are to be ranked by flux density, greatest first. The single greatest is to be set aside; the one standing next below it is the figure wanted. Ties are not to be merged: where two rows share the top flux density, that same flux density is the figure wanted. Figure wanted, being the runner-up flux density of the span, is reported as 7.741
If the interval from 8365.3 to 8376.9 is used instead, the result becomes 7.459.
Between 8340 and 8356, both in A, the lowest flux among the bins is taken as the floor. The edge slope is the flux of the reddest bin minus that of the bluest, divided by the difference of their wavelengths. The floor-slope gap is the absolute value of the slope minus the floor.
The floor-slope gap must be 6.9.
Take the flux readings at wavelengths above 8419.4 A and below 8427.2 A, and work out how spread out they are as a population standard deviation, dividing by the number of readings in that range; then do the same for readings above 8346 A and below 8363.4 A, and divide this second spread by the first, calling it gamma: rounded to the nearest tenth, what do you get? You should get 1.0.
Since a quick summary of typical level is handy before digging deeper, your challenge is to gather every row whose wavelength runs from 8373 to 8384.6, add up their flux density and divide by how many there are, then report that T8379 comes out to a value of 7.30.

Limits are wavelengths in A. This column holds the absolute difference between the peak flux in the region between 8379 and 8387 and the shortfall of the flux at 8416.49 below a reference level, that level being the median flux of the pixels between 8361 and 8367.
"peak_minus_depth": 7.57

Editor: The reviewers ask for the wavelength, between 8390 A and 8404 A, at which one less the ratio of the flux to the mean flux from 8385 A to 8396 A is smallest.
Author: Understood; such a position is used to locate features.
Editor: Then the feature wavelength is 8402.94 A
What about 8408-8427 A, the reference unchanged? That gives 8416.49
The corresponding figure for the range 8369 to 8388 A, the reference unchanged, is 8375.89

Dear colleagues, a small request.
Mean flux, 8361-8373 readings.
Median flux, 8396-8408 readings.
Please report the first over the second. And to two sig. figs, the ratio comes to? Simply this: 0.98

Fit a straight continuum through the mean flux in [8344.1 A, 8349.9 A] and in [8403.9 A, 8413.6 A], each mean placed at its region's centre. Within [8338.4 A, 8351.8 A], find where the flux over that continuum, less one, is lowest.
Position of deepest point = 8347.01 A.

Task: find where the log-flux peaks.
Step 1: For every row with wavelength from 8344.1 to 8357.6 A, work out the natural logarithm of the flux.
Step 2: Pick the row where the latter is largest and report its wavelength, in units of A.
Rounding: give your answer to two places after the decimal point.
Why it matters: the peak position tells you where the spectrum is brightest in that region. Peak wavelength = 8354.70 A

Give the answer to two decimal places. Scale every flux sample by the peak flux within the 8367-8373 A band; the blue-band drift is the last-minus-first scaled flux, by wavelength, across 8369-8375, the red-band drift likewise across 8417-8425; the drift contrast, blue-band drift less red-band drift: 0.00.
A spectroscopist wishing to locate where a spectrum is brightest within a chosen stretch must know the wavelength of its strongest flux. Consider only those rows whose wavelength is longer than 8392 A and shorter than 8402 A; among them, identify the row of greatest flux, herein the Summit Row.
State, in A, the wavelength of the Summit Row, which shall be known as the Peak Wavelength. 8399.07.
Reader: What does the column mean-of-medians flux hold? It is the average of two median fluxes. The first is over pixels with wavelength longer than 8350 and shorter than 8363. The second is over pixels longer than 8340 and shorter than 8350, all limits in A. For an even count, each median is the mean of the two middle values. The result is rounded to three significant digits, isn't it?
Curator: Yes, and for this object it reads 7.25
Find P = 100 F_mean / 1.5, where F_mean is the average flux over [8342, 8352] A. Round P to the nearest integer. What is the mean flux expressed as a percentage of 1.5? 478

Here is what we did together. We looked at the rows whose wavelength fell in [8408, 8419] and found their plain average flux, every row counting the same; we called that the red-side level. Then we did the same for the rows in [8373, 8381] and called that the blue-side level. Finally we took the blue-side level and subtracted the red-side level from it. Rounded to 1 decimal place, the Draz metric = 0.0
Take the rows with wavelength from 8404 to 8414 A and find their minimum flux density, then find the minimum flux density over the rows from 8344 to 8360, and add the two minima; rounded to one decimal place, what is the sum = 14.1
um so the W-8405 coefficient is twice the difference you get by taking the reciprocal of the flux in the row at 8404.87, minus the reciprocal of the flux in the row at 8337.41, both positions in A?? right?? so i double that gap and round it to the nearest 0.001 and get -0.021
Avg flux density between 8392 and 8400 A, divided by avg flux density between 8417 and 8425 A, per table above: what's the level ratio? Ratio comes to 1.00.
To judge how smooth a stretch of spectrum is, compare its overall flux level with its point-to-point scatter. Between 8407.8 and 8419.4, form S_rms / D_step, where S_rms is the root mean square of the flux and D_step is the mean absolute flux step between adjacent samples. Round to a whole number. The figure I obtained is 22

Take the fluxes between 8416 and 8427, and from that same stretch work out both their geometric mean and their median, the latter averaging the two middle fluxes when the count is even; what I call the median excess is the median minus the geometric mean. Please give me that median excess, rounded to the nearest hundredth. 0.04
